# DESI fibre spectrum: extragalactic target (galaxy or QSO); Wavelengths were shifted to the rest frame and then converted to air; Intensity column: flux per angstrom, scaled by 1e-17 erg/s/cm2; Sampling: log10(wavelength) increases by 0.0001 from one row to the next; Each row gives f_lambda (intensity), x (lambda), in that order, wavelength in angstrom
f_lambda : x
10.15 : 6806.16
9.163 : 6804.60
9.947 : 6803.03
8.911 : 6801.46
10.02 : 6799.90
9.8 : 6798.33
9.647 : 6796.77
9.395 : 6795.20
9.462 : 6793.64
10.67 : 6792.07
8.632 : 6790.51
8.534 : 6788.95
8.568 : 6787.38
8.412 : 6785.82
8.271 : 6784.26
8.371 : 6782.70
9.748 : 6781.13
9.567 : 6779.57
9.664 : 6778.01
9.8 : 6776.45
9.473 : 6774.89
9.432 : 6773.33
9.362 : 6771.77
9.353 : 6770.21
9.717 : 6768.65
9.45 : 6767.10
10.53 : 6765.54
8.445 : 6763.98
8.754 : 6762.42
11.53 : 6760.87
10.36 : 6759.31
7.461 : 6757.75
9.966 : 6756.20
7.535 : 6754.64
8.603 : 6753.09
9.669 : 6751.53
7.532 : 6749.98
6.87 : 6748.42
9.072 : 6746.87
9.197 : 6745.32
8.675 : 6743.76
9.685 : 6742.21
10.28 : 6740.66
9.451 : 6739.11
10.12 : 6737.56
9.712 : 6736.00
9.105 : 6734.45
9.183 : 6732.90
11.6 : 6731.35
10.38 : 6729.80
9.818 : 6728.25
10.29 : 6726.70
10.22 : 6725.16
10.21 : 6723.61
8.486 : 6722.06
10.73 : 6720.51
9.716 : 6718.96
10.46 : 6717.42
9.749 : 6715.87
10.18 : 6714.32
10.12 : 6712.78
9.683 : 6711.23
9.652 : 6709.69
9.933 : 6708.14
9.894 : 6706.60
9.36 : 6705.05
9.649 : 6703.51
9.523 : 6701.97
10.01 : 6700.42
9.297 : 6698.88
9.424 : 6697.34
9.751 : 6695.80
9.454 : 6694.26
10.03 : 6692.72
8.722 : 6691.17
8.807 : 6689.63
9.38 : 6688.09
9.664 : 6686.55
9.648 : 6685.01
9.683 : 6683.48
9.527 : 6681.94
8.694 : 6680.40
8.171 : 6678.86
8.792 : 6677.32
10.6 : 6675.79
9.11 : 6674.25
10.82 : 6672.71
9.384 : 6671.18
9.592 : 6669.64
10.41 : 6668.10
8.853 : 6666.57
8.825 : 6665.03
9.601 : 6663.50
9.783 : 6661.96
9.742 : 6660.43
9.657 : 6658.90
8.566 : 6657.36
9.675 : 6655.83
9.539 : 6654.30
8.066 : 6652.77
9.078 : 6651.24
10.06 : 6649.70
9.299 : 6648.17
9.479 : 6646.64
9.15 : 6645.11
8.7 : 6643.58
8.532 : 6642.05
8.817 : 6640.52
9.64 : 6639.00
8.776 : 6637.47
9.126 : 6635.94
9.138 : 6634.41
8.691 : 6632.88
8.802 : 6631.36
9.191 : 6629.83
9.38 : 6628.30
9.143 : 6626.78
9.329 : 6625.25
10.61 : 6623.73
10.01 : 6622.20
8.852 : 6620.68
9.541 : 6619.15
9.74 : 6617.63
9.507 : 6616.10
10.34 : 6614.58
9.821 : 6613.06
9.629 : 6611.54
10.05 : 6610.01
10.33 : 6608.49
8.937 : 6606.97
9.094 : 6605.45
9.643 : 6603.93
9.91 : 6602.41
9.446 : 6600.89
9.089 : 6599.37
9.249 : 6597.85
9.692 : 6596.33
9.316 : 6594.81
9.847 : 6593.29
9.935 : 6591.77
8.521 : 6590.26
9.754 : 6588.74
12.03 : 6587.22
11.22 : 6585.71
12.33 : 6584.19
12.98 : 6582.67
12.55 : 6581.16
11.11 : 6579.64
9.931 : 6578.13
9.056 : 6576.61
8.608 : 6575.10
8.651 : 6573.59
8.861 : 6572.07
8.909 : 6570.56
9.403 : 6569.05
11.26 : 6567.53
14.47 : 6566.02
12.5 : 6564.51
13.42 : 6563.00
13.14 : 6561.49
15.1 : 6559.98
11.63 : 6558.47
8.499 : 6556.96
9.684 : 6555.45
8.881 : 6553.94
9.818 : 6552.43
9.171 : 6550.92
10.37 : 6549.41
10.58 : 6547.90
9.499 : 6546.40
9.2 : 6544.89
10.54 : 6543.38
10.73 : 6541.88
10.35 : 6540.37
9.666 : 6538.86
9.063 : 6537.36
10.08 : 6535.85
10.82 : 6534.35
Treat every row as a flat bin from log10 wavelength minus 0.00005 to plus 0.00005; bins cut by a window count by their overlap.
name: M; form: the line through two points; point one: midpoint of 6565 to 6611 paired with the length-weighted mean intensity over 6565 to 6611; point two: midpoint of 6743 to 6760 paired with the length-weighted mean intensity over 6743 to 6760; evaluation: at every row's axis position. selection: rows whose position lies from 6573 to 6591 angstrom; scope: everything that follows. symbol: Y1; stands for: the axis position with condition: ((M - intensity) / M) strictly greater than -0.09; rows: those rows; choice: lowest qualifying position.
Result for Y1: 6573.59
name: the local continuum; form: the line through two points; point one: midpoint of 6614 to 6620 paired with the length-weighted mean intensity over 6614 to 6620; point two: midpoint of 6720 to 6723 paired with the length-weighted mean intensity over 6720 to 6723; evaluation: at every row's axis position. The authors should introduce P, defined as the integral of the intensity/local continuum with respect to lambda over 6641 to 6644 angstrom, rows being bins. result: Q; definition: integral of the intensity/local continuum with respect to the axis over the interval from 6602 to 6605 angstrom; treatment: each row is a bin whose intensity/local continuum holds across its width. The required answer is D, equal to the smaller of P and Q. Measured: 2.67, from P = 2.67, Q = 2.98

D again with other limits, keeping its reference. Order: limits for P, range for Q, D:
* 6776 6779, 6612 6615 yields 3.08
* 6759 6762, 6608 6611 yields 3.11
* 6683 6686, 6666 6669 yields 3.01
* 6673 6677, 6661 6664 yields 3.01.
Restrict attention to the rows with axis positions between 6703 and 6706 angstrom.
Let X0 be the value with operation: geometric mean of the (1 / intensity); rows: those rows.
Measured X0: 0.105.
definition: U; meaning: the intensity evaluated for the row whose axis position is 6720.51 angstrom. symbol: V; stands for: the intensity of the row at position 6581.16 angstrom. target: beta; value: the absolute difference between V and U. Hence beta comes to 1.8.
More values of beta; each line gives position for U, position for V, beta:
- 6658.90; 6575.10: 1.0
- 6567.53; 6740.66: 1.0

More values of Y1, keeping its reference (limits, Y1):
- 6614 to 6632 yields 6614.58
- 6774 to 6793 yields 6782.70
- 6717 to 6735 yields 6718.96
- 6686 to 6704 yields 6686.55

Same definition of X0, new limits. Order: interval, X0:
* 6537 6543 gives 0.101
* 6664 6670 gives 0.106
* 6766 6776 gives 0.106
